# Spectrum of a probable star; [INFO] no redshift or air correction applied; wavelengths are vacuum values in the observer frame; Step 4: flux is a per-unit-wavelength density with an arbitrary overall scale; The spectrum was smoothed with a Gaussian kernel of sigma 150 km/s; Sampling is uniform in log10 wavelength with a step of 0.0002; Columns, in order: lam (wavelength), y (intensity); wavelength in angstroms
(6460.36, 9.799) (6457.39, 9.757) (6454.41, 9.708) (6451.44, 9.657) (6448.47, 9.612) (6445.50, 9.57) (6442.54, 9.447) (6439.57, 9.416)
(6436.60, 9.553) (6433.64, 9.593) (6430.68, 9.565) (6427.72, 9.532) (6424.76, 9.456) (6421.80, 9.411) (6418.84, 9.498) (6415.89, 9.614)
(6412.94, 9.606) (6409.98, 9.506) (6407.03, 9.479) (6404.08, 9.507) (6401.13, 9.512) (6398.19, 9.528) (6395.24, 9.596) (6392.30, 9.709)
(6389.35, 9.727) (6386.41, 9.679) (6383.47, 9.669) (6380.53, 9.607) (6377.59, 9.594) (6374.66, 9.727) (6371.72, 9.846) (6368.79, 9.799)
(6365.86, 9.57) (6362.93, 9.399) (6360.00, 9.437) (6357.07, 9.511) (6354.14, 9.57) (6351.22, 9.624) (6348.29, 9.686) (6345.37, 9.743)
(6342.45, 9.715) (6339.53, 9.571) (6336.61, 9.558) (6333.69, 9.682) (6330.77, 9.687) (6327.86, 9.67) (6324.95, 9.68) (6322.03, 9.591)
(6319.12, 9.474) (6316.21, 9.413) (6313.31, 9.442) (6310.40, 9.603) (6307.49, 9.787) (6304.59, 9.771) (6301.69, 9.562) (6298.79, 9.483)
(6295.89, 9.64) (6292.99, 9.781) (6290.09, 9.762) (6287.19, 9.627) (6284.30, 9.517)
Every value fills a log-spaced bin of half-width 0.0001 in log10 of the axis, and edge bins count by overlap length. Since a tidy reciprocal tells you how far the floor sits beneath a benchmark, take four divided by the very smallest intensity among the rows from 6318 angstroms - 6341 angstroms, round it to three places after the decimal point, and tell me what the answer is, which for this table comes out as 0.422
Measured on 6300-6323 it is 0.425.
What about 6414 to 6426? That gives 0.425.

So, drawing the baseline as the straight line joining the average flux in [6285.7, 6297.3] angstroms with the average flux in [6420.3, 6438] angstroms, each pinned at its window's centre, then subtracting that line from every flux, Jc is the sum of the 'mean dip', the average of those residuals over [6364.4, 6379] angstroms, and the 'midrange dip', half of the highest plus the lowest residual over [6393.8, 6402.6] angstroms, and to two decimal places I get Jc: 0.11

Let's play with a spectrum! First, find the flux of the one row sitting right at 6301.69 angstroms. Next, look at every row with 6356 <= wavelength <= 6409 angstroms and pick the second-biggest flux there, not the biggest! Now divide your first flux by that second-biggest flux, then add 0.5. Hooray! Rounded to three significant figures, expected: 1.48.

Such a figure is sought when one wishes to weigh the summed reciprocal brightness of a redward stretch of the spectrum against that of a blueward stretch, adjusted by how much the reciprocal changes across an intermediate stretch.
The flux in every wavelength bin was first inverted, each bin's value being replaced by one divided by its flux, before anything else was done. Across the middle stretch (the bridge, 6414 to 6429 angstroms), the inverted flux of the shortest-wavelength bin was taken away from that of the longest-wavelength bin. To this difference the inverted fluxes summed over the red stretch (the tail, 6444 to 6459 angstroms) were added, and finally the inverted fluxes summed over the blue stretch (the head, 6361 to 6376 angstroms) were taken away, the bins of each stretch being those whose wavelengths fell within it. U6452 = 0.0012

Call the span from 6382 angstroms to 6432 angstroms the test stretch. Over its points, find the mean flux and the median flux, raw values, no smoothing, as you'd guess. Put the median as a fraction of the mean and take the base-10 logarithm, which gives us -0.0015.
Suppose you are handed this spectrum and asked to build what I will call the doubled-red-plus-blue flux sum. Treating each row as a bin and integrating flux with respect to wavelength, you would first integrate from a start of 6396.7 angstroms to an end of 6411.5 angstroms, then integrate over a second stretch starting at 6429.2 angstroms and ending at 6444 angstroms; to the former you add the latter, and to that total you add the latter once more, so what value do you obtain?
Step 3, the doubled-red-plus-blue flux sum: 422.2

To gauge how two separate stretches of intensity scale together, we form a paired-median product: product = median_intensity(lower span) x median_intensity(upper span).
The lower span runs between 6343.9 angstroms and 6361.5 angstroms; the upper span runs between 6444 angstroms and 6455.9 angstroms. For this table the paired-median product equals 92.5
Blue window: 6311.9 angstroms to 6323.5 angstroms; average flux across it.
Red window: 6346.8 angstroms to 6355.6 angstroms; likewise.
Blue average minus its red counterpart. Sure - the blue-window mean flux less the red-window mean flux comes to -0.15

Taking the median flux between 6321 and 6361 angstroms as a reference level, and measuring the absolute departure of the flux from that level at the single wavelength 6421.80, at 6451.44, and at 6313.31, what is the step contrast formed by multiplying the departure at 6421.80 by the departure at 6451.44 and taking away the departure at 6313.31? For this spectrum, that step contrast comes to -0.20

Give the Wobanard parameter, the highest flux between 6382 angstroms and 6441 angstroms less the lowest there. 0.32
